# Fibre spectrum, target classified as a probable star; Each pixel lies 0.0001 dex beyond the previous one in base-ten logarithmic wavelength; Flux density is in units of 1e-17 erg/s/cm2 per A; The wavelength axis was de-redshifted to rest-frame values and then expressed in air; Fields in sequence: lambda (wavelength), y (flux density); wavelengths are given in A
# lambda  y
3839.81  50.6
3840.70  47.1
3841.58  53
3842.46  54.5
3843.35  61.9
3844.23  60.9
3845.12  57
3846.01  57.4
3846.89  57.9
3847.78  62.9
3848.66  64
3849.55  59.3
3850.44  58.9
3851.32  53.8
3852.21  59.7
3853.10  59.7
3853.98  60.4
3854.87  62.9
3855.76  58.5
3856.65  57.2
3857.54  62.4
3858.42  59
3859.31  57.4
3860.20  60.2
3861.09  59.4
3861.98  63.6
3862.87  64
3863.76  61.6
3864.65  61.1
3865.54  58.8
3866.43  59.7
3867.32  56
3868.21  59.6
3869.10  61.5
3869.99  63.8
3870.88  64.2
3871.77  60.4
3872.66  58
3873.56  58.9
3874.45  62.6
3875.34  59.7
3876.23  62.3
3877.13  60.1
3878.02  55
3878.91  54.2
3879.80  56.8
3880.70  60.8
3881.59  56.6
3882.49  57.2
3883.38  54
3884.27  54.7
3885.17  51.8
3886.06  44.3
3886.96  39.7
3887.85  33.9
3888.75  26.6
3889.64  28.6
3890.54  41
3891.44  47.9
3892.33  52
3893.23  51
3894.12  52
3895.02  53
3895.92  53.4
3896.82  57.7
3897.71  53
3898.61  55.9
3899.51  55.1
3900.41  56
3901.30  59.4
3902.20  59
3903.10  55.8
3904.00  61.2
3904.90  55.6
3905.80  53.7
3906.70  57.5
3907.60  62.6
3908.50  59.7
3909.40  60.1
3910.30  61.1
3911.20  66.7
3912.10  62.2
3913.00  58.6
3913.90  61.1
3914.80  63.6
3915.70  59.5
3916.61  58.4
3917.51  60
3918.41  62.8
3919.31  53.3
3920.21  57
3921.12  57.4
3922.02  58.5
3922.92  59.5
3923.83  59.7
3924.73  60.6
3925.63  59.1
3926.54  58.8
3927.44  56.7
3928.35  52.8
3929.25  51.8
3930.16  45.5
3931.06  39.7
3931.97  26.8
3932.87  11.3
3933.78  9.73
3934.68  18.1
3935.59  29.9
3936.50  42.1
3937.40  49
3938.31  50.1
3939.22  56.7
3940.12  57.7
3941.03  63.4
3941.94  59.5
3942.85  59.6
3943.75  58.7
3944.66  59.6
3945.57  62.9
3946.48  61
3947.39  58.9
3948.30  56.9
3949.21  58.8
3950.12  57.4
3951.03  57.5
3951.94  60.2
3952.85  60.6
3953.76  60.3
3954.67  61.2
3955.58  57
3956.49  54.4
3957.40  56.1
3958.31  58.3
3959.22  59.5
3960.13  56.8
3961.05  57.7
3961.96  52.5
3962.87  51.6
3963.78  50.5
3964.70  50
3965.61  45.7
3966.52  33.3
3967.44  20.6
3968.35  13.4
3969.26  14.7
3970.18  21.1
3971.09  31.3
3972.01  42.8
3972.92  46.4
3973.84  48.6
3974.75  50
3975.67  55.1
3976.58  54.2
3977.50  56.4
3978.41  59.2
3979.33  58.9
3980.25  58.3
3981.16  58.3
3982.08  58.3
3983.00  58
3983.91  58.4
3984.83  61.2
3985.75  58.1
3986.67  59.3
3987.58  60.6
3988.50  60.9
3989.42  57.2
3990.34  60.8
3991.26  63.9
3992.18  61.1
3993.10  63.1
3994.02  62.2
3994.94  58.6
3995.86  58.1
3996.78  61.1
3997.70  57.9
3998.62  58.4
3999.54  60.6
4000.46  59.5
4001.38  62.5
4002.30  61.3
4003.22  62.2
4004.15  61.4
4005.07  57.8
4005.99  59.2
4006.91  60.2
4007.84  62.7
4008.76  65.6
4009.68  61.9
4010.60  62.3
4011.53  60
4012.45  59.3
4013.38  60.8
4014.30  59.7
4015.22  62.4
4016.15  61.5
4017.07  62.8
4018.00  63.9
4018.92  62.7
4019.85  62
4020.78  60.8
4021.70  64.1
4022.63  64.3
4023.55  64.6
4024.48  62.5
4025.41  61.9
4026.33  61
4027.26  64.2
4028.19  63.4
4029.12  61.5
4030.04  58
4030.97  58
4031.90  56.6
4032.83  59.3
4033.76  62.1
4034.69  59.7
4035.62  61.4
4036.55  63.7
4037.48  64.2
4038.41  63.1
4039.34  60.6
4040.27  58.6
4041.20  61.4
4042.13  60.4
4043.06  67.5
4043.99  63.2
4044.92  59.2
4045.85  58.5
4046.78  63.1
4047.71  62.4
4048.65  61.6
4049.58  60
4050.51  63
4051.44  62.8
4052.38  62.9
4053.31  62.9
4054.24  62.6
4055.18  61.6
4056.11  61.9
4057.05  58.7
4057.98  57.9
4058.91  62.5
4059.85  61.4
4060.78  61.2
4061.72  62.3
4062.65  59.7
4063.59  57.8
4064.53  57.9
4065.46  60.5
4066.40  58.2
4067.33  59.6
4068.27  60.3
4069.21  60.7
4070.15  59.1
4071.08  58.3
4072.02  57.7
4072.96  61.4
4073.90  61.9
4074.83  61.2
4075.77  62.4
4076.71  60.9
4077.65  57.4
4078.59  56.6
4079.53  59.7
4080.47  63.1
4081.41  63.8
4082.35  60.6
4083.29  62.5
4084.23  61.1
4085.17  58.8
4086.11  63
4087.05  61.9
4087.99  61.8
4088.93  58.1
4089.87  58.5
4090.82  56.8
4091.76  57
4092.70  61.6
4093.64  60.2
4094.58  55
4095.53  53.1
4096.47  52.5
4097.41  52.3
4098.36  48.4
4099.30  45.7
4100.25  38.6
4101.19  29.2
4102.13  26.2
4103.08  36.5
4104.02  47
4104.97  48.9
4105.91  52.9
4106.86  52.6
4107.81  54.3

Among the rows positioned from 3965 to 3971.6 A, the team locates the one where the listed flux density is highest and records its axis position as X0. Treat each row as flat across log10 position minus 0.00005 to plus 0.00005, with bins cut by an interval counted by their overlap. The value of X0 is 3965.61 A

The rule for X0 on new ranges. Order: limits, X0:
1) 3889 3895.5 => 3895.02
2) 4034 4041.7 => 4037.48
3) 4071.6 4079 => 4075.77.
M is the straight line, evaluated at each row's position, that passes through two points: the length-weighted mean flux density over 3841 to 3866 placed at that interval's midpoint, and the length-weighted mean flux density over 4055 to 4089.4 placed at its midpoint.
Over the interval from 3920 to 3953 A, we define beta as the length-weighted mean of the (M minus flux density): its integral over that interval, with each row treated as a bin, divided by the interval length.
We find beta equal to 8.5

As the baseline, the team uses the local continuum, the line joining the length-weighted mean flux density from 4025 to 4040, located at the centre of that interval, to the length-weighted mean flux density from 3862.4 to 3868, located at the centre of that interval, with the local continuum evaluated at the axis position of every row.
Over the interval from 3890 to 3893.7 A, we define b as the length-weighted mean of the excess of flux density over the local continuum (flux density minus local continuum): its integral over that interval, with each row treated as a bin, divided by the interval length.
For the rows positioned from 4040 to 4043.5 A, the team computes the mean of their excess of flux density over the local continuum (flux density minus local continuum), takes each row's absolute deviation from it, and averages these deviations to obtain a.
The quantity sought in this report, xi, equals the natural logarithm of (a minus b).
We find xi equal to 2.7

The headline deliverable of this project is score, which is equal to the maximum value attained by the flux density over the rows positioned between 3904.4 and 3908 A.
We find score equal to 62.6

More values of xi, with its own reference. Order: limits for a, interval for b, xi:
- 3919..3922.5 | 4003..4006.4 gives 0.9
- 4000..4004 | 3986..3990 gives 0.9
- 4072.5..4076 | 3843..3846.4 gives 0.2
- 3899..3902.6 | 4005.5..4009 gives 0.1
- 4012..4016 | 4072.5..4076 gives -0.3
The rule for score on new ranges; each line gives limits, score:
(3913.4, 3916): 63.6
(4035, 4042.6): 64.2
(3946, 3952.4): 61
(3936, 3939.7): 56.7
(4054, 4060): 62.6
